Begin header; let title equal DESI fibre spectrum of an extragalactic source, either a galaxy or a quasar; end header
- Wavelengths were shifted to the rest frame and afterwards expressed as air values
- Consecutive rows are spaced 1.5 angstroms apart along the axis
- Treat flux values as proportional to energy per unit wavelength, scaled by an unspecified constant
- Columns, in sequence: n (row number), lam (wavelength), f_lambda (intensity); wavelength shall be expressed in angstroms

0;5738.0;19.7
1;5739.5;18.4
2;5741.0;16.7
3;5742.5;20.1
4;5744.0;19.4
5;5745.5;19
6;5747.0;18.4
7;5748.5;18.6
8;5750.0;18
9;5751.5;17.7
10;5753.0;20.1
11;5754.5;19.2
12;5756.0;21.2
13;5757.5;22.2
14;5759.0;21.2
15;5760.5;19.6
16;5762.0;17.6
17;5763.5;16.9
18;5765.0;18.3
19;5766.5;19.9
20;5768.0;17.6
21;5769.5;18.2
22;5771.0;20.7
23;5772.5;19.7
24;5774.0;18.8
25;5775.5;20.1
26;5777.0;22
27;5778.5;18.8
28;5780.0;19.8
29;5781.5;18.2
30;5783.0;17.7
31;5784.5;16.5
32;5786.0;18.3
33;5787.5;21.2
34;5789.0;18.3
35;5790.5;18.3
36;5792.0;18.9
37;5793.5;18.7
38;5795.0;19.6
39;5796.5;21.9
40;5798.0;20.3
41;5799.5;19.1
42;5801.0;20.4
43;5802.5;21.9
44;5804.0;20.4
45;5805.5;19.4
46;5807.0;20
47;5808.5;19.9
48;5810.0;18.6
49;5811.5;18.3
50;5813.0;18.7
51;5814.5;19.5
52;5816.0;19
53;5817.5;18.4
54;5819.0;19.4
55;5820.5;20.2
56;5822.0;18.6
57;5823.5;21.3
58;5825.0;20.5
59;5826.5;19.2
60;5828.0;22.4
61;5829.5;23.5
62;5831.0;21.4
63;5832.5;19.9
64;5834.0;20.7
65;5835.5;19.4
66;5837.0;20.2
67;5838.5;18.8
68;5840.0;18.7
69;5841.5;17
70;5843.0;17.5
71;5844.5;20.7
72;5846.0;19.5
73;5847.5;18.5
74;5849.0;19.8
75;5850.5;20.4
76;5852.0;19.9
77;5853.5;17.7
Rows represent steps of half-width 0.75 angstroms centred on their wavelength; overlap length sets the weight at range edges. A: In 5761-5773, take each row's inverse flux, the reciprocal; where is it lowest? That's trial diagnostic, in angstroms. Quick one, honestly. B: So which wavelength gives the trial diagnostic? 5771.0 angstroms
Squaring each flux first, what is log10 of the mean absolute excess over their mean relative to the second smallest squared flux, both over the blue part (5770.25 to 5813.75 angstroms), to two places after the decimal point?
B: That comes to -0.88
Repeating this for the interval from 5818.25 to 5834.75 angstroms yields -0.90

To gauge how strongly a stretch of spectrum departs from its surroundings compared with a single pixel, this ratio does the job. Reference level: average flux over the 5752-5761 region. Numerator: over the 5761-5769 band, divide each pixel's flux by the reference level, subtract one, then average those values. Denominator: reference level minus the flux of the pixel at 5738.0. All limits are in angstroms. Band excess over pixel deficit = -0.14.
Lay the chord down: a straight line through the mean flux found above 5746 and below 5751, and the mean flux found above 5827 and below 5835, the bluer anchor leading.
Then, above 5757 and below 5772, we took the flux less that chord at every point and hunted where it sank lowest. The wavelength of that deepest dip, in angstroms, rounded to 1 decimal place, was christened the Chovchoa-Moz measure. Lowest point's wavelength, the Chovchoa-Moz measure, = 5763.5 angstroms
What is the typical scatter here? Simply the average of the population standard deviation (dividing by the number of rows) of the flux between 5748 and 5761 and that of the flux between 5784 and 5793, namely 1.42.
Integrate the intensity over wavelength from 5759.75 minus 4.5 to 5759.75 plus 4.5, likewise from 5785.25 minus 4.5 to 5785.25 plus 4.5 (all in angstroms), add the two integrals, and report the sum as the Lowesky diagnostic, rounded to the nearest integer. 343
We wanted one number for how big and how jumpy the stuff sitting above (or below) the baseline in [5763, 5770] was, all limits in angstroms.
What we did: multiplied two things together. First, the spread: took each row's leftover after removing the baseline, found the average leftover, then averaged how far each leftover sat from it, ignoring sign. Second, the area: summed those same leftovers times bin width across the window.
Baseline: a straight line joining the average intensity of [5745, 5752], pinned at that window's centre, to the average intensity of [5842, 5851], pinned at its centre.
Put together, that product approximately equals -2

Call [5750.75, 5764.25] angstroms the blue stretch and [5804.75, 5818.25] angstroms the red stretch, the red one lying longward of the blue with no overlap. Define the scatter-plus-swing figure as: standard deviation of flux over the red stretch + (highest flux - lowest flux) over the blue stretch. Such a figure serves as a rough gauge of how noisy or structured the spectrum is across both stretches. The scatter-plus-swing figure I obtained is 5.9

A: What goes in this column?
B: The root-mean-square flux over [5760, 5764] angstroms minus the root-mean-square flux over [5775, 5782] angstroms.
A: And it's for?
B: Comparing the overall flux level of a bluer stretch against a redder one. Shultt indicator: -1.8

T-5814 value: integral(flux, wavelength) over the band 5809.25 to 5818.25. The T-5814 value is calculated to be 169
